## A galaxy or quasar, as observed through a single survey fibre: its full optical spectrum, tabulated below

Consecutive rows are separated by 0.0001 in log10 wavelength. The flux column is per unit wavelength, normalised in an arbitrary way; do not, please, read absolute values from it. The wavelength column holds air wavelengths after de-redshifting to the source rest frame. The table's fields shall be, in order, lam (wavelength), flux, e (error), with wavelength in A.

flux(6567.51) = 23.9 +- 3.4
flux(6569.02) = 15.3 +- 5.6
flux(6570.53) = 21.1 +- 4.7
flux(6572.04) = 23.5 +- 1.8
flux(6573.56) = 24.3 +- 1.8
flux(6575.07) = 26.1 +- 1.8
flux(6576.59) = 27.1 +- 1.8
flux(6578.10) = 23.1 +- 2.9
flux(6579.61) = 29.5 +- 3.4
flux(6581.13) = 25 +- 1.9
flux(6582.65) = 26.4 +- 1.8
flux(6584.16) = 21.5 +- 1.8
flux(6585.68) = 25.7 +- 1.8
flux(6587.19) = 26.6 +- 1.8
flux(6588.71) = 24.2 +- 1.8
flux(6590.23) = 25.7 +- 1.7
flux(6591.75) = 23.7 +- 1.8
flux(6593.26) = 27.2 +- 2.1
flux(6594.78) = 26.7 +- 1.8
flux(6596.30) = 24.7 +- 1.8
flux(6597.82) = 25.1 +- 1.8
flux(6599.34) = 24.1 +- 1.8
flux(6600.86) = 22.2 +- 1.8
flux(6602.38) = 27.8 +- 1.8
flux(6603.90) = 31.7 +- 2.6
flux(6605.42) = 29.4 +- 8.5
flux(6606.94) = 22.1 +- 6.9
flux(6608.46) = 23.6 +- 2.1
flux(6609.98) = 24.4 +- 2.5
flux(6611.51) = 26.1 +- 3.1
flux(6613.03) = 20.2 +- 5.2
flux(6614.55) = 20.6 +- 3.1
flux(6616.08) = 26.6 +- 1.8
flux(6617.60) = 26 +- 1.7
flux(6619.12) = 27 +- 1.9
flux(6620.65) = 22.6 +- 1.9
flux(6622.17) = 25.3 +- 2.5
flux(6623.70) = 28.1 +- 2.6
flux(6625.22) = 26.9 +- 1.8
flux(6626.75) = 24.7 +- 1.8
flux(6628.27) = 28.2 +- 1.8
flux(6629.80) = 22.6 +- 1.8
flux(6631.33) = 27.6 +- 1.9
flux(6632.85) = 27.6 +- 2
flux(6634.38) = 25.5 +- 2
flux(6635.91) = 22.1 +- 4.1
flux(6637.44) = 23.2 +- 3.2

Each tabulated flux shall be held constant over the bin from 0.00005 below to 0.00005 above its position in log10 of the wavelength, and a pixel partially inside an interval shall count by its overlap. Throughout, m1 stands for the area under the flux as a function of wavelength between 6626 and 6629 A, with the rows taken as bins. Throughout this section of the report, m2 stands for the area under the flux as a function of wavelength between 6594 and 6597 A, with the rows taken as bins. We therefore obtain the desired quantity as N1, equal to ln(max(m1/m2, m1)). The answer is 4.38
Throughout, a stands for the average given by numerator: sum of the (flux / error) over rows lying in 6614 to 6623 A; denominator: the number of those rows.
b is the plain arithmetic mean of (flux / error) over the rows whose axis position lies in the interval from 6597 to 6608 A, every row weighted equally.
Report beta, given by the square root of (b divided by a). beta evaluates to 0.93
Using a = 12.2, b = 11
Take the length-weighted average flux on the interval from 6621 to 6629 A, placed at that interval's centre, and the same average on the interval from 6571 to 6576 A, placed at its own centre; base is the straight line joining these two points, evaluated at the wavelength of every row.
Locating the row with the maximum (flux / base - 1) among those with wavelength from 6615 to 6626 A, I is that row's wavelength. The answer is 6623.70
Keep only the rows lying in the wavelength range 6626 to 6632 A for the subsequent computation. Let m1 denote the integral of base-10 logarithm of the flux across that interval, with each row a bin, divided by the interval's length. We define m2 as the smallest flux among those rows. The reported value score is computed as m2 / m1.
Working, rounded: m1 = 1.41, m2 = 22.6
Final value 16.0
